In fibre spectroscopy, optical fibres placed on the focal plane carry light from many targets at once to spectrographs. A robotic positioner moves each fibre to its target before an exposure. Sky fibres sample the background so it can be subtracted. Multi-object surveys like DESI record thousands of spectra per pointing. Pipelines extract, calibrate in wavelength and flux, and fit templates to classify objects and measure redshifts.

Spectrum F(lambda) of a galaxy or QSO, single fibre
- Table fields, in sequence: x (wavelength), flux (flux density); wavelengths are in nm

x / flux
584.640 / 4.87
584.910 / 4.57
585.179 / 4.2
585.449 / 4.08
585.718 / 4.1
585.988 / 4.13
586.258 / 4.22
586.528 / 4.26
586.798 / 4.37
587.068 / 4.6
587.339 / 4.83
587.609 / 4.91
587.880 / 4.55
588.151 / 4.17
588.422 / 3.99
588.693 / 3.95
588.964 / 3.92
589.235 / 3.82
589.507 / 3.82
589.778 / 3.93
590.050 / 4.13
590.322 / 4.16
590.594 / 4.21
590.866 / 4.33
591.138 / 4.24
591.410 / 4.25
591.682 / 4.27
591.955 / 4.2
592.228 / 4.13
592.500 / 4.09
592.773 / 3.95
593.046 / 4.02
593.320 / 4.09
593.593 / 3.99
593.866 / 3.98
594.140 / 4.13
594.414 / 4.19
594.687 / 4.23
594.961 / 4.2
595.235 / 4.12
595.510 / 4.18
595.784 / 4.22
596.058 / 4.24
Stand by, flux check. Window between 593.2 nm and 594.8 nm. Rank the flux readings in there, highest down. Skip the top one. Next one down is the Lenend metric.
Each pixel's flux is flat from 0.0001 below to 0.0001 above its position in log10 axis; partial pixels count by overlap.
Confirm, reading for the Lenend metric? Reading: 4.19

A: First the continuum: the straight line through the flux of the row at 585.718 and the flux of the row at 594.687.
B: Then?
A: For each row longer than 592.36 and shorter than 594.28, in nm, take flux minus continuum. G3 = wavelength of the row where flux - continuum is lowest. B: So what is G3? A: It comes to 592.773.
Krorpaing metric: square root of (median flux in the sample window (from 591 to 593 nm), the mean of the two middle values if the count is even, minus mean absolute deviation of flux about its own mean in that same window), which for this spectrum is 2.03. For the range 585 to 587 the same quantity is 2.03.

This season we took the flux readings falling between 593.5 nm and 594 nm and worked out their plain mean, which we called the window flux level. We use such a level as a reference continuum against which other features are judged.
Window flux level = 3.99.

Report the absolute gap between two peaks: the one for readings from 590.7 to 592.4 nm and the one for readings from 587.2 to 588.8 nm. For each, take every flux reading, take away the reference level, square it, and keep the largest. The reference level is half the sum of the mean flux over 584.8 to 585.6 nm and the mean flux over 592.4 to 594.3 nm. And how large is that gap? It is 0.5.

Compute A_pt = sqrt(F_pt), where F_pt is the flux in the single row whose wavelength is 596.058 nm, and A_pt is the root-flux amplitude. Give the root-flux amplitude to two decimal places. 2.06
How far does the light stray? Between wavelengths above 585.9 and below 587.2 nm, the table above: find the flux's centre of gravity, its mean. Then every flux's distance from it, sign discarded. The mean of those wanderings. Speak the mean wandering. 0.14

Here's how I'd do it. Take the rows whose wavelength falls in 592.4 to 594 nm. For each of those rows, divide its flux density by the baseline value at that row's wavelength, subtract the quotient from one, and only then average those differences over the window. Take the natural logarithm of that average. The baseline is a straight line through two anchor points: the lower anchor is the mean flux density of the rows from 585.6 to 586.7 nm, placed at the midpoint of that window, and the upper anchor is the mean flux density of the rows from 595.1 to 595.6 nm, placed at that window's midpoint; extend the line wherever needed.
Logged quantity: -3.4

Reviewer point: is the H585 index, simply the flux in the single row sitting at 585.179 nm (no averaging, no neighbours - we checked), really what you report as 4.2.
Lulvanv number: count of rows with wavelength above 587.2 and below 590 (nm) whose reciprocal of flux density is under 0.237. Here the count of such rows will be 3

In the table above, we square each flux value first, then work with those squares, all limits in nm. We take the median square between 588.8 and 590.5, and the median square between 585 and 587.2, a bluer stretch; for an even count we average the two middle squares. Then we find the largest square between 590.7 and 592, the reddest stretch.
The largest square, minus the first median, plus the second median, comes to 21.1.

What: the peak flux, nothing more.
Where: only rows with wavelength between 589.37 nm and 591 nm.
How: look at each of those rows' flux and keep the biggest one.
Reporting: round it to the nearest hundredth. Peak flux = 4.33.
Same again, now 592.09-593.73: 4.13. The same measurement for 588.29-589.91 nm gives 3.99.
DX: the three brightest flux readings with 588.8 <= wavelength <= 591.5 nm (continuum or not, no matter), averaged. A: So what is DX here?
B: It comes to 4.27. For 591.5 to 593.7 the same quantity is 4.20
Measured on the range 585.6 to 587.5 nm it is 4.60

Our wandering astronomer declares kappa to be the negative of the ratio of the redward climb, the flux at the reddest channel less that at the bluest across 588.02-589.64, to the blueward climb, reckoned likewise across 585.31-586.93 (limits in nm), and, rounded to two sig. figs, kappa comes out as 1.2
